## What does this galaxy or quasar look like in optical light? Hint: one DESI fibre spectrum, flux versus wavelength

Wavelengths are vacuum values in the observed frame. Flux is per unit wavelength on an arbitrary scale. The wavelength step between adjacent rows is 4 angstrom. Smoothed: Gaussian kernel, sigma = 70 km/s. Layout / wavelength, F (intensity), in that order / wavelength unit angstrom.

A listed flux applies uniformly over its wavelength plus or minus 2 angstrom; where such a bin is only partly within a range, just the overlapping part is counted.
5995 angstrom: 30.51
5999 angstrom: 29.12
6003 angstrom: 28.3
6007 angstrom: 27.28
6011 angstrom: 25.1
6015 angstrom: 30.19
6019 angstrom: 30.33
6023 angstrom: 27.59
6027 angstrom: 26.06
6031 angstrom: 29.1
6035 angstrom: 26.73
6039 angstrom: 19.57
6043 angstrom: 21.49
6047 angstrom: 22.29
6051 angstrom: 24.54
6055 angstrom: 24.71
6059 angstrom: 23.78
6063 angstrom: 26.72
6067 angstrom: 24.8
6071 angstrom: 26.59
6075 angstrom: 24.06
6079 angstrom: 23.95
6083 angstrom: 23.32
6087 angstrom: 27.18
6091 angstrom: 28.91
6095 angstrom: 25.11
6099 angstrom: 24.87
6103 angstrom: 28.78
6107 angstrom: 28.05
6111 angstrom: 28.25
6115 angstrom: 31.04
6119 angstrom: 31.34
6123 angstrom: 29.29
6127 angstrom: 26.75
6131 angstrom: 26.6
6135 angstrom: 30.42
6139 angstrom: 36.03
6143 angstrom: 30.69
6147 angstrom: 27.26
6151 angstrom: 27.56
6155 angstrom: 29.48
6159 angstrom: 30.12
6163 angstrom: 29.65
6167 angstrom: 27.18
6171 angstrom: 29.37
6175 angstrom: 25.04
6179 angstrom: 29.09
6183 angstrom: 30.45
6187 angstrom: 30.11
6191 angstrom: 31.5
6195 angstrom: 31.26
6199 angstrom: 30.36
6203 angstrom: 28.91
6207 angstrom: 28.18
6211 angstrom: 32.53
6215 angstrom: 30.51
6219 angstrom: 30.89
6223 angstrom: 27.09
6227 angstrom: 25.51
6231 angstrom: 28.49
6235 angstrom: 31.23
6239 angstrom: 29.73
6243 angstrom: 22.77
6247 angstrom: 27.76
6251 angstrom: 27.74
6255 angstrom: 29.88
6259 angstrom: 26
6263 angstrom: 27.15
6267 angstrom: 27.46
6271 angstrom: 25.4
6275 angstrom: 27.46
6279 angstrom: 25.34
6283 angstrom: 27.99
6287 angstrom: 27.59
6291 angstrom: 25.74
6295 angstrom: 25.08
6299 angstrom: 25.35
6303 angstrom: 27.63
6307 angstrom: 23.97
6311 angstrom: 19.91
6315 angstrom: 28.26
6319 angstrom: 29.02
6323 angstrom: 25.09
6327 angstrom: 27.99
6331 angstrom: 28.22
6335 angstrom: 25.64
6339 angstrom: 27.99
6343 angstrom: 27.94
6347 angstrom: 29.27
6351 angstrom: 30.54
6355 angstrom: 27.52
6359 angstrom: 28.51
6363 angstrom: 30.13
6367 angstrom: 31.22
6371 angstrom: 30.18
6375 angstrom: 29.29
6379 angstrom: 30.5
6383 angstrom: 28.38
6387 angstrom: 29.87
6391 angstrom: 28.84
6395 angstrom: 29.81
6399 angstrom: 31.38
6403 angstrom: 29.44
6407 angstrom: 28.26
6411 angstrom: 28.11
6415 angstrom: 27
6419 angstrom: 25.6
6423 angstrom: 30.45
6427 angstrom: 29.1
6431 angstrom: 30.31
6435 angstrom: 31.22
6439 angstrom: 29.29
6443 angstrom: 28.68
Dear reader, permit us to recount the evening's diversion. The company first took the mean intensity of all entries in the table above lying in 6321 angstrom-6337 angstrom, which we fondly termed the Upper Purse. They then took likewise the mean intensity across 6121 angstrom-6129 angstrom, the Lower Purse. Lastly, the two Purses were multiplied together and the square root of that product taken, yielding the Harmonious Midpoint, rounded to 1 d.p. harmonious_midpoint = 27.4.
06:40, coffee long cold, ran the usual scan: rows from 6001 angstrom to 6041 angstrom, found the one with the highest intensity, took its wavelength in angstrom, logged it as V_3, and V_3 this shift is 6019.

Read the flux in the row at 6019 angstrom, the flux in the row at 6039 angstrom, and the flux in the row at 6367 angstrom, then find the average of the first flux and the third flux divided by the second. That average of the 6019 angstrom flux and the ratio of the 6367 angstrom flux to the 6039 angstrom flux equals 16.0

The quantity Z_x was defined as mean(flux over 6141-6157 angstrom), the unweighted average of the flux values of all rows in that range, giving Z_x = 28.7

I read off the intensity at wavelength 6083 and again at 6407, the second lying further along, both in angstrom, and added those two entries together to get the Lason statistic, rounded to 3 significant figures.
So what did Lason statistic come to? 51.6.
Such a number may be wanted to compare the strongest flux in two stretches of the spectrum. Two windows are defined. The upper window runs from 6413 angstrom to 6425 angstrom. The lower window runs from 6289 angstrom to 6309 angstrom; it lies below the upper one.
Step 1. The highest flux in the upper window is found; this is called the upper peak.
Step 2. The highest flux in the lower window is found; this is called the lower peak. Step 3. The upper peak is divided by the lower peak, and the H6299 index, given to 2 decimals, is 1.10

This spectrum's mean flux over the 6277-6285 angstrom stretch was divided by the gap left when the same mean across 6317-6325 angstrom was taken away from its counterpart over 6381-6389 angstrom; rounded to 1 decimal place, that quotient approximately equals 12.9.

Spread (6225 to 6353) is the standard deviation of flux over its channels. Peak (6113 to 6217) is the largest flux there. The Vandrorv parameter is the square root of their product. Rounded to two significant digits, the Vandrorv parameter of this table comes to 9.1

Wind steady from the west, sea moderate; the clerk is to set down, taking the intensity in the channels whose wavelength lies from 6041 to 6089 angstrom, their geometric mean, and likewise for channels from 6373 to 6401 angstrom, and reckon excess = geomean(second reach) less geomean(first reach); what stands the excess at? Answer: 5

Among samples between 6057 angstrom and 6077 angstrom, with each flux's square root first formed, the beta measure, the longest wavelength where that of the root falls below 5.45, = 6075 angstrom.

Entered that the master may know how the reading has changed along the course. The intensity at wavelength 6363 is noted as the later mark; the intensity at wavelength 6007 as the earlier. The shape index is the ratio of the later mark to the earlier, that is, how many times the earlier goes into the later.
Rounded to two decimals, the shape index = 1.10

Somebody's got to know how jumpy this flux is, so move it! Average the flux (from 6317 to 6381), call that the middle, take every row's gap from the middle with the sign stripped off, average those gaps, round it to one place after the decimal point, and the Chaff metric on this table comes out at 1.3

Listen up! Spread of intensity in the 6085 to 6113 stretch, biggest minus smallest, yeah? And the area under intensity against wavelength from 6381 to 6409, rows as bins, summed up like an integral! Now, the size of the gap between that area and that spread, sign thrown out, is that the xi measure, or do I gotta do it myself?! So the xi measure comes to 820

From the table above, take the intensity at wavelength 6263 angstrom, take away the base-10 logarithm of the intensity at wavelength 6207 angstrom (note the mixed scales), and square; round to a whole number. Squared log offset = 660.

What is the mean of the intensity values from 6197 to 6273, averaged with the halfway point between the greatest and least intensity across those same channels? 28.0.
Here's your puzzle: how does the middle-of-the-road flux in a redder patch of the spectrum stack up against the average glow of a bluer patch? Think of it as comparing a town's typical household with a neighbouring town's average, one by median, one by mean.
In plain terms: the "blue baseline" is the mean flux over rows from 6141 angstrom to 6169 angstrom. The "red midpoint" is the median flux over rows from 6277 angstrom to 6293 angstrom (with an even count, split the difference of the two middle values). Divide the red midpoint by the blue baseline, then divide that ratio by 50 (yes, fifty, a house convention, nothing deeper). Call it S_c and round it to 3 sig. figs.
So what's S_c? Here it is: 0.0185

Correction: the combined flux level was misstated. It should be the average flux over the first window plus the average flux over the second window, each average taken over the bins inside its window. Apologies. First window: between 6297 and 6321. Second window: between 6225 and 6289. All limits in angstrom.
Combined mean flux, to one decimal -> 53.0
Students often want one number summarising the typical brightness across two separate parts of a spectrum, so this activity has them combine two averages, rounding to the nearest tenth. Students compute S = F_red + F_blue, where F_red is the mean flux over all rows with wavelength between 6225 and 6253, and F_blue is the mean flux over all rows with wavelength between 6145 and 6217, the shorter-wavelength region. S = 57.0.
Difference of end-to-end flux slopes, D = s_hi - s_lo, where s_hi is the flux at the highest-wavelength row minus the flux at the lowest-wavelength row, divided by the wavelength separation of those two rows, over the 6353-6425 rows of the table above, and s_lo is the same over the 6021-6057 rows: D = 0.13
